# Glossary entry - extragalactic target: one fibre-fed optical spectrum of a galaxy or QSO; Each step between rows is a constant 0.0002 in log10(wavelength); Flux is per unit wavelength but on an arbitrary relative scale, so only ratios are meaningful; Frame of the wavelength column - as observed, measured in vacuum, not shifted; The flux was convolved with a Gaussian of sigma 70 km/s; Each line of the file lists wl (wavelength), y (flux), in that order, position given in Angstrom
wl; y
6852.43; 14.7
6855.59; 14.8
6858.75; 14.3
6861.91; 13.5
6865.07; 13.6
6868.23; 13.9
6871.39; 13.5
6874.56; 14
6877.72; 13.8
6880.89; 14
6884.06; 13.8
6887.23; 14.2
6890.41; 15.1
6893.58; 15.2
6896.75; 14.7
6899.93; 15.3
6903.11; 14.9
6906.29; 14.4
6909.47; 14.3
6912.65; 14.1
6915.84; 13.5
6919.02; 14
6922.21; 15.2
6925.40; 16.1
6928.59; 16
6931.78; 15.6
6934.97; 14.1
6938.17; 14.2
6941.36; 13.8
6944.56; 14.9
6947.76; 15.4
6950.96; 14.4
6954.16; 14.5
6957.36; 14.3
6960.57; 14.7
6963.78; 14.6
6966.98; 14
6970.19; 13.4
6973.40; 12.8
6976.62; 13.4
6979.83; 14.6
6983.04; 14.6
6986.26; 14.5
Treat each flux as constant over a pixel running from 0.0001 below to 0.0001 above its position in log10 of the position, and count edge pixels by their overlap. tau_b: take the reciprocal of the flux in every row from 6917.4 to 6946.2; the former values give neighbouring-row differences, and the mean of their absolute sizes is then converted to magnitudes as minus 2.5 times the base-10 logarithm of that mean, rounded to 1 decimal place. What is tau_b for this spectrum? 6.2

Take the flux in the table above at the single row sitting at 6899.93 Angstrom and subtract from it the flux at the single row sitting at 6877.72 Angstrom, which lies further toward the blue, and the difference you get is 1.5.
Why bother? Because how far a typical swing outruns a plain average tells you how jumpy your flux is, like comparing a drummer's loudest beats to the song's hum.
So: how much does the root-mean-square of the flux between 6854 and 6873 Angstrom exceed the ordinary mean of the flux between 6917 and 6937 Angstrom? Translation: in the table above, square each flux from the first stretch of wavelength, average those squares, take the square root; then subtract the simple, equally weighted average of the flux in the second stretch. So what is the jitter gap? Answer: -1.2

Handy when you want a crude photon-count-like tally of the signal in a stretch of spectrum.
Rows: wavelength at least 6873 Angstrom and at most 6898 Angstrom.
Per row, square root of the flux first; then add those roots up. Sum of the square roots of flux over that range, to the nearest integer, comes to 30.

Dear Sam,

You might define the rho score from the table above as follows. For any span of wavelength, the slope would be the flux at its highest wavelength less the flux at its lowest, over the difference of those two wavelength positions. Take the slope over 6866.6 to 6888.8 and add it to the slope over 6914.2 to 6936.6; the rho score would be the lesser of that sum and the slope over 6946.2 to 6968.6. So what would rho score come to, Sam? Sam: -0.07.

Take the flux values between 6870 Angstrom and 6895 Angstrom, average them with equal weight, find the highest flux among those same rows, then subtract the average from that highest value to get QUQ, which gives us 1.00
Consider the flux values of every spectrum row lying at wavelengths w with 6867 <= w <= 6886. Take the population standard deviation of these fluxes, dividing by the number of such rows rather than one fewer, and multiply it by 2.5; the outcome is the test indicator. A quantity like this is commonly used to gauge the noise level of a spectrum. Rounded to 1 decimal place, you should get 0.4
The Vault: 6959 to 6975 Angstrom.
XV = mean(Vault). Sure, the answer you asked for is 13.9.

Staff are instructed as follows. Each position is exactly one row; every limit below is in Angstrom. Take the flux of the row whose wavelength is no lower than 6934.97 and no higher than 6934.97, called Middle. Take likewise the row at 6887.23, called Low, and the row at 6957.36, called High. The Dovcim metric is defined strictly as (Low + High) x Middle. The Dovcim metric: 402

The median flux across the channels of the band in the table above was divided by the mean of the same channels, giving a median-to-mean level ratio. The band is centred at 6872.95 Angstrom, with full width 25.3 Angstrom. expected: 1.00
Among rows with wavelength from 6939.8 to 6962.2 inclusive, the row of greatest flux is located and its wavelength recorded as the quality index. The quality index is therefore 6947.76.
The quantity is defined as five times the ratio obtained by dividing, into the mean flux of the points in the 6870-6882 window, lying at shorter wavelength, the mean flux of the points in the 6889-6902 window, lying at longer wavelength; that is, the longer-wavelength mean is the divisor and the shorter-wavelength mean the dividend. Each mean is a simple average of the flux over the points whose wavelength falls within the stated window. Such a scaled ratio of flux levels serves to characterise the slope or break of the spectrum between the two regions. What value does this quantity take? 4.6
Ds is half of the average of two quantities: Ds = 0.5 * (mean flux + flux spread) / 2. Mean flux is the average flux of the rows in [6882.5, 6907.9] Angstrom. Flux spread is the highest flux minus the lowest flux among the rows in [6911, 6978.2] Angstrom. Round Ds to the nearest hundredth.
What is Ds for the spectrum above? 4.50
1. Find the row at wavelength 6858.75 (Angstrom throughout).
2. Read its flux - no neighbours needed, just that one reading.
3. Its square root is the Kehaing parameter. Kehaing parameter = 3.78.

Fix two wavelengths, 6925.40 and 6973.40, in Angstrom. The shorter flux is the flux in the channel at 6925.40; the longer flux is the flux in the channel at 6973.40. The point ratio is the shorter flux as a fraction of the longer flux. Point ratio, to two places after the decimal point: 1.26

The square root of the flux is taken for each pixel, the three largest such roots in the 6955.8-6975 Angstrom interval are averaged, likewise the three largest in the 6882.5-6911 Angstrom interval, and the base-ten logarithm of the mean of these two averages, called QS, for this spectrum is 0.586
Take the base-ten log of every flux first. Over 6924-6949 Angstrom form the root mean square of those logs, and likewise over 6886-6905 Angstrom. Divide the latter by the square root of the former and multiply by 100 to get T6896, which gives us 108.2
